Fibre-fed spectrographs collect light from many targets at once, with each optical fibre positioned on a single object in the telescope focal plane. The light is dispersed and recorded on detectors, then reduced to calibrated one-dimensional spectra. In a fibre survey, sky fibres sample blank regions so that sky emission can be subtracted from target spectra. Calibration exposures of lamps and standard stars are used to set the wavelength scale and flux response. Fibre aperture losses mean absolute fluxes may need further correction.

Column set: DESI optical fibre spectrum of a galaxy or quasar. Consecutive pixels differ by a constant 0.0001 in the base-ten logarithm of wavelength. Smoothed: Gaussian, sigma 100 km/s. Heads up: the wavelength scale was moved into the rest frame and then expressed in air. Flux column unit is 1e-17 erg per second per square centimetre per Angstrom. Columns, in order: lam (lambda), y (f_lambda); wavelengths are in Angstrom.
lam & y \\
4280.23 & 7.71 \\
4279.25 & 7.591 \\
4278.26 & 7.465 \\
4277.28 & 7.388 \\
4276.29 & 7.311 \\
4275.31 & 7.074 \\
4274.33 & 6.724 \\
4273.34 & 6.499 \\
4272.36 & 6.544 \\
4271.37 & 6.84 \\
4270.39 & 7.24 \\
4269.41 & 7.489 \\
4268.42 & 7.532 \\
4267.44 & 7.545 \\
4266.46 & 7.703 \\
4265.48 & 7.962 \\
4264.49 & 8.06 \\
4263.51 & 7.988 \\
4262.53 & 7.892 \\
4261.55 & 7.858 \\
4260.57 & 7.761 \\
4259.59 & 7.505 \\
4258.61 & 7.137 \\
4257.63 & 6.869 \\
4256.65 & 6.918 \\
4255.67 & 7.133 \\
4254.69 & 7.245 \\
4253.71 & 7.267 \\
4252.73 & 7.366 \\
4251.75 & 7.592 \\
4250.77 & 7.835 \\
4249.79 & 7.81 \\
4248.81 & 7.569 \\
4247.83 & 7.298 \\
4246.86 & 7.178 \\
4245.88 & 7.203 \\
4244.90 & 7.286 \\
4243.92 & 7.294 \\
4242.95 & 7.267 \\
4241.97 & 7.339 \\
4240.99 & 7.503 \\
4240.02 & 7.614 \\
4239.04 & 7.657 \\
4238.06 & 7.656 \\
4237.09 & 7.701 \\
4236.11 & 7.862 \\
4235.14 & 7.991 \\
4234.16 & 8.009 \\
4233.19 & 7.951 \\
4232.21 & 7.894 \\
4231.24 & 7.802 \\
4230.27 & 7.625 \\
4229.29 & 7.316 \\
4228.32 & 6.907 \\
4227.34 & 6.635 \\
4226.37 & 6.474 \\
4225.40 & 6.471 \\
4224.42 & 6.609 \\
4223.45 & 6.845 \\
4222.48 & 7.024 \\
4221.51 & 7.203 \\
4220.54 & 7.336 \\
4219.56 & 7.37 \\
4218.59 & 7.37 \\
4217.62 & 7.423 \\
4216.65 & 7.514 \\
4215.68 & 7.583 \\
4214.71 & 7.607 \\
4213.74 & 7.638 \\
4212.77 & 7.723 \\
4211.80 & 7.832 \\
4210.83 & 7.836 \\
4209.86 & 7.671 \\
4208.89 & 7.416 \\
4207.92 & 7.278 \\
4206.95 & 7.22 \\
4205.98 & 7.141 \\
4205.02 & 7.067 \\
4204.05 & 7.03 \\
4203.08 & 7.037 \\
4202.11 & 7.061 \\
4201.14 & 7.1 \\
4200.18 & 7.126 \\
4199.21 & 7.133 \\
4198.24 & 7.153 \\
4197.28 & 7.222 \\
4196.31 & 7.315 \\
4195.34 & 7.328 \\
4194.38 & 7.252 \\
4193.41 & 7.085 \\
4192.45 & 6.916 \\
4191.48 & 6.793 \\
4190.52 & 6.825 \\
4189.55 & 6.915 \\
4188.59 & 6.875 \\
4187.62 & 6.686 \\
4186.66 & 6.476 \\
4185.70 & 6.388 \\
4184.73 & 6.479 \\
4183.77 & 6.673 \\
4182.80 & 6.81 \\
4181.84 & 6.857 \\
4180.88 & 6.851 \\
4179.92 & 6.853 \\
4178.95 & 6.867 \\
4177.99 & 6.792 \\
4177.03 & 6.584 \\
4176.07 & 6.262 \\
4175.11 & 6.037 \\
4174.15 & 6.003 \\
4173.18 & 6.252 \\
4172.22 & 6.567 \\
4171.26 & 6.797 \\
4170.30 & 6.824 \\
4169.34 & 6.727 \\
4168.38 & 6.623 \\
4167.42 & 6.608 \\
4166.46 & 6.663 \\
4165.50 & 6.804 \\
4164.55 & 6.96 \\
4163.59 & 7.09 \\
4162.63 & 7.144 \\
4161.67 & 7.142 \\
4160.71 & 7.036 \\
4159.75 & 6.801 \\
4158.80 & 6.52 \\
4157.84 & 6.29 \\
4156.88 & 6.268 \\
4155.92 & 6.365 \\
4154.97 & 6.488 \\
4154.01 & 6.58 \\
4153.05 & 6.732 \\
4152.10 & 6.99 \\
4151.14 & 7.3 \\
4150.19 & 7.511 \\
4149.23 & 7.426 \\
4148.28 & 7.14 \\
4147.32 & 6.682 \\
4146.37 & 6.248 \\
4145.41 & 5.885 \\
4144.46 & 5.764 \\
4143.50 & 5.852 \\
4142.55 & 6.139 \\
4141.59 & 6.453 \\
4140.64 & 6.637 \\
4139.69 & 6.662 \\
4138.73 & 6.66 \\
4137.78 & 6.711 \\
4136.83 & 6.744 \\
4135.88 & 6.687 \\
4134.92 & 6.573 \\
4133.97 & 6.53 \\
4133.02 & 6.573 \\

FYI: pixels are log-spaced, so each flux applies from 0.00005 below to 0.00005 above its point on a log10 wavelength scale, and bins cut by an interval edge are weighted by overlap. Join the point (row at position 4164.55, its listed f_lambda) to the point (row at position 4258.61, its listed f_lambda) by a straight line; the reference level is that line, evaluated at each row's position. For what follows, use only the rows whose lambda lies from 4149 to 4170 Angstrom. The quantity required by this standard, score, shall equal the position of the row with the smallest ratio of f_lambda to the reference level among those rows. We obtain 4156.88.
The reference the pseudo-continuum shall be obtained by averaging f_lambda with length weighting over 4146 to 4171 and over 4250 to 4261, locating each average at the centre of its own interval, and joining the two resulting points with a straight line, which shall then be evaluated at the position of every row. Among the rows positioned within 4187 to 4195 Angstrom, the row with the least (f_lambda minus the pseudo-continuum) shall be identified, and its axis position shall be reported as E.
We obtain 4187.62 Angstrom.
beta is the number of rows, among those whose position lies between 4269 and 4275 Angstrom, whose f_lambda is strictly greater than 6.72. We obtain 4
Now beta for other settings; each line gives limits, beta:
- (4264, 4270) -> 6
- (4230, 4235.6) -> 6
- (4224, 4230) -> 2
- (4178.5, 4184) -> 5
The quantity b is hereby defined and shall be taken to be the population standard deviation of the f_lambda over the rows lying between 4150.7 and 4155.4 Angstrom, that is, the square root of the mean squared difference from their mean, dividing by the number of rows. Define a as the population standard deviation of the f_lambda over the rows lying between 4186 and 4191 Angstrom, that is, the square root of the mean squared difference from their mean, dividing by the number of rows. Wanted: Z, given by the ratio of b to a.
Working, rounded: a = 0.16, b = 0.29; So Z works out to 1.8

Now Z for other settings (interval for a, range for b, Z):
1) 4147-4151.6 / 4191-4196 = 0.7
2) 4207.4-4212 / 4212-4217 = 0.3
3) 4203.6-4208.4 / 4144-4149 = 5.5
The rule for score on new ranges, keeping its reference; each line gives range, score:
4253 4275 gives 4273.34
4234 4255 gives 4246.86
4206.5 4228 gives 4225.40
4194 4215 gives 4204.05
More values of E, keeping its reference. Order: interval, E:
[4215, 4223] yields 4222.48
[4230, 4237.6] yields 4230.27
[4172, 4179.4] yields 4174.15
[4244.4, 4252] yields 4246.86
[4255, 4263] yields 4257.63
